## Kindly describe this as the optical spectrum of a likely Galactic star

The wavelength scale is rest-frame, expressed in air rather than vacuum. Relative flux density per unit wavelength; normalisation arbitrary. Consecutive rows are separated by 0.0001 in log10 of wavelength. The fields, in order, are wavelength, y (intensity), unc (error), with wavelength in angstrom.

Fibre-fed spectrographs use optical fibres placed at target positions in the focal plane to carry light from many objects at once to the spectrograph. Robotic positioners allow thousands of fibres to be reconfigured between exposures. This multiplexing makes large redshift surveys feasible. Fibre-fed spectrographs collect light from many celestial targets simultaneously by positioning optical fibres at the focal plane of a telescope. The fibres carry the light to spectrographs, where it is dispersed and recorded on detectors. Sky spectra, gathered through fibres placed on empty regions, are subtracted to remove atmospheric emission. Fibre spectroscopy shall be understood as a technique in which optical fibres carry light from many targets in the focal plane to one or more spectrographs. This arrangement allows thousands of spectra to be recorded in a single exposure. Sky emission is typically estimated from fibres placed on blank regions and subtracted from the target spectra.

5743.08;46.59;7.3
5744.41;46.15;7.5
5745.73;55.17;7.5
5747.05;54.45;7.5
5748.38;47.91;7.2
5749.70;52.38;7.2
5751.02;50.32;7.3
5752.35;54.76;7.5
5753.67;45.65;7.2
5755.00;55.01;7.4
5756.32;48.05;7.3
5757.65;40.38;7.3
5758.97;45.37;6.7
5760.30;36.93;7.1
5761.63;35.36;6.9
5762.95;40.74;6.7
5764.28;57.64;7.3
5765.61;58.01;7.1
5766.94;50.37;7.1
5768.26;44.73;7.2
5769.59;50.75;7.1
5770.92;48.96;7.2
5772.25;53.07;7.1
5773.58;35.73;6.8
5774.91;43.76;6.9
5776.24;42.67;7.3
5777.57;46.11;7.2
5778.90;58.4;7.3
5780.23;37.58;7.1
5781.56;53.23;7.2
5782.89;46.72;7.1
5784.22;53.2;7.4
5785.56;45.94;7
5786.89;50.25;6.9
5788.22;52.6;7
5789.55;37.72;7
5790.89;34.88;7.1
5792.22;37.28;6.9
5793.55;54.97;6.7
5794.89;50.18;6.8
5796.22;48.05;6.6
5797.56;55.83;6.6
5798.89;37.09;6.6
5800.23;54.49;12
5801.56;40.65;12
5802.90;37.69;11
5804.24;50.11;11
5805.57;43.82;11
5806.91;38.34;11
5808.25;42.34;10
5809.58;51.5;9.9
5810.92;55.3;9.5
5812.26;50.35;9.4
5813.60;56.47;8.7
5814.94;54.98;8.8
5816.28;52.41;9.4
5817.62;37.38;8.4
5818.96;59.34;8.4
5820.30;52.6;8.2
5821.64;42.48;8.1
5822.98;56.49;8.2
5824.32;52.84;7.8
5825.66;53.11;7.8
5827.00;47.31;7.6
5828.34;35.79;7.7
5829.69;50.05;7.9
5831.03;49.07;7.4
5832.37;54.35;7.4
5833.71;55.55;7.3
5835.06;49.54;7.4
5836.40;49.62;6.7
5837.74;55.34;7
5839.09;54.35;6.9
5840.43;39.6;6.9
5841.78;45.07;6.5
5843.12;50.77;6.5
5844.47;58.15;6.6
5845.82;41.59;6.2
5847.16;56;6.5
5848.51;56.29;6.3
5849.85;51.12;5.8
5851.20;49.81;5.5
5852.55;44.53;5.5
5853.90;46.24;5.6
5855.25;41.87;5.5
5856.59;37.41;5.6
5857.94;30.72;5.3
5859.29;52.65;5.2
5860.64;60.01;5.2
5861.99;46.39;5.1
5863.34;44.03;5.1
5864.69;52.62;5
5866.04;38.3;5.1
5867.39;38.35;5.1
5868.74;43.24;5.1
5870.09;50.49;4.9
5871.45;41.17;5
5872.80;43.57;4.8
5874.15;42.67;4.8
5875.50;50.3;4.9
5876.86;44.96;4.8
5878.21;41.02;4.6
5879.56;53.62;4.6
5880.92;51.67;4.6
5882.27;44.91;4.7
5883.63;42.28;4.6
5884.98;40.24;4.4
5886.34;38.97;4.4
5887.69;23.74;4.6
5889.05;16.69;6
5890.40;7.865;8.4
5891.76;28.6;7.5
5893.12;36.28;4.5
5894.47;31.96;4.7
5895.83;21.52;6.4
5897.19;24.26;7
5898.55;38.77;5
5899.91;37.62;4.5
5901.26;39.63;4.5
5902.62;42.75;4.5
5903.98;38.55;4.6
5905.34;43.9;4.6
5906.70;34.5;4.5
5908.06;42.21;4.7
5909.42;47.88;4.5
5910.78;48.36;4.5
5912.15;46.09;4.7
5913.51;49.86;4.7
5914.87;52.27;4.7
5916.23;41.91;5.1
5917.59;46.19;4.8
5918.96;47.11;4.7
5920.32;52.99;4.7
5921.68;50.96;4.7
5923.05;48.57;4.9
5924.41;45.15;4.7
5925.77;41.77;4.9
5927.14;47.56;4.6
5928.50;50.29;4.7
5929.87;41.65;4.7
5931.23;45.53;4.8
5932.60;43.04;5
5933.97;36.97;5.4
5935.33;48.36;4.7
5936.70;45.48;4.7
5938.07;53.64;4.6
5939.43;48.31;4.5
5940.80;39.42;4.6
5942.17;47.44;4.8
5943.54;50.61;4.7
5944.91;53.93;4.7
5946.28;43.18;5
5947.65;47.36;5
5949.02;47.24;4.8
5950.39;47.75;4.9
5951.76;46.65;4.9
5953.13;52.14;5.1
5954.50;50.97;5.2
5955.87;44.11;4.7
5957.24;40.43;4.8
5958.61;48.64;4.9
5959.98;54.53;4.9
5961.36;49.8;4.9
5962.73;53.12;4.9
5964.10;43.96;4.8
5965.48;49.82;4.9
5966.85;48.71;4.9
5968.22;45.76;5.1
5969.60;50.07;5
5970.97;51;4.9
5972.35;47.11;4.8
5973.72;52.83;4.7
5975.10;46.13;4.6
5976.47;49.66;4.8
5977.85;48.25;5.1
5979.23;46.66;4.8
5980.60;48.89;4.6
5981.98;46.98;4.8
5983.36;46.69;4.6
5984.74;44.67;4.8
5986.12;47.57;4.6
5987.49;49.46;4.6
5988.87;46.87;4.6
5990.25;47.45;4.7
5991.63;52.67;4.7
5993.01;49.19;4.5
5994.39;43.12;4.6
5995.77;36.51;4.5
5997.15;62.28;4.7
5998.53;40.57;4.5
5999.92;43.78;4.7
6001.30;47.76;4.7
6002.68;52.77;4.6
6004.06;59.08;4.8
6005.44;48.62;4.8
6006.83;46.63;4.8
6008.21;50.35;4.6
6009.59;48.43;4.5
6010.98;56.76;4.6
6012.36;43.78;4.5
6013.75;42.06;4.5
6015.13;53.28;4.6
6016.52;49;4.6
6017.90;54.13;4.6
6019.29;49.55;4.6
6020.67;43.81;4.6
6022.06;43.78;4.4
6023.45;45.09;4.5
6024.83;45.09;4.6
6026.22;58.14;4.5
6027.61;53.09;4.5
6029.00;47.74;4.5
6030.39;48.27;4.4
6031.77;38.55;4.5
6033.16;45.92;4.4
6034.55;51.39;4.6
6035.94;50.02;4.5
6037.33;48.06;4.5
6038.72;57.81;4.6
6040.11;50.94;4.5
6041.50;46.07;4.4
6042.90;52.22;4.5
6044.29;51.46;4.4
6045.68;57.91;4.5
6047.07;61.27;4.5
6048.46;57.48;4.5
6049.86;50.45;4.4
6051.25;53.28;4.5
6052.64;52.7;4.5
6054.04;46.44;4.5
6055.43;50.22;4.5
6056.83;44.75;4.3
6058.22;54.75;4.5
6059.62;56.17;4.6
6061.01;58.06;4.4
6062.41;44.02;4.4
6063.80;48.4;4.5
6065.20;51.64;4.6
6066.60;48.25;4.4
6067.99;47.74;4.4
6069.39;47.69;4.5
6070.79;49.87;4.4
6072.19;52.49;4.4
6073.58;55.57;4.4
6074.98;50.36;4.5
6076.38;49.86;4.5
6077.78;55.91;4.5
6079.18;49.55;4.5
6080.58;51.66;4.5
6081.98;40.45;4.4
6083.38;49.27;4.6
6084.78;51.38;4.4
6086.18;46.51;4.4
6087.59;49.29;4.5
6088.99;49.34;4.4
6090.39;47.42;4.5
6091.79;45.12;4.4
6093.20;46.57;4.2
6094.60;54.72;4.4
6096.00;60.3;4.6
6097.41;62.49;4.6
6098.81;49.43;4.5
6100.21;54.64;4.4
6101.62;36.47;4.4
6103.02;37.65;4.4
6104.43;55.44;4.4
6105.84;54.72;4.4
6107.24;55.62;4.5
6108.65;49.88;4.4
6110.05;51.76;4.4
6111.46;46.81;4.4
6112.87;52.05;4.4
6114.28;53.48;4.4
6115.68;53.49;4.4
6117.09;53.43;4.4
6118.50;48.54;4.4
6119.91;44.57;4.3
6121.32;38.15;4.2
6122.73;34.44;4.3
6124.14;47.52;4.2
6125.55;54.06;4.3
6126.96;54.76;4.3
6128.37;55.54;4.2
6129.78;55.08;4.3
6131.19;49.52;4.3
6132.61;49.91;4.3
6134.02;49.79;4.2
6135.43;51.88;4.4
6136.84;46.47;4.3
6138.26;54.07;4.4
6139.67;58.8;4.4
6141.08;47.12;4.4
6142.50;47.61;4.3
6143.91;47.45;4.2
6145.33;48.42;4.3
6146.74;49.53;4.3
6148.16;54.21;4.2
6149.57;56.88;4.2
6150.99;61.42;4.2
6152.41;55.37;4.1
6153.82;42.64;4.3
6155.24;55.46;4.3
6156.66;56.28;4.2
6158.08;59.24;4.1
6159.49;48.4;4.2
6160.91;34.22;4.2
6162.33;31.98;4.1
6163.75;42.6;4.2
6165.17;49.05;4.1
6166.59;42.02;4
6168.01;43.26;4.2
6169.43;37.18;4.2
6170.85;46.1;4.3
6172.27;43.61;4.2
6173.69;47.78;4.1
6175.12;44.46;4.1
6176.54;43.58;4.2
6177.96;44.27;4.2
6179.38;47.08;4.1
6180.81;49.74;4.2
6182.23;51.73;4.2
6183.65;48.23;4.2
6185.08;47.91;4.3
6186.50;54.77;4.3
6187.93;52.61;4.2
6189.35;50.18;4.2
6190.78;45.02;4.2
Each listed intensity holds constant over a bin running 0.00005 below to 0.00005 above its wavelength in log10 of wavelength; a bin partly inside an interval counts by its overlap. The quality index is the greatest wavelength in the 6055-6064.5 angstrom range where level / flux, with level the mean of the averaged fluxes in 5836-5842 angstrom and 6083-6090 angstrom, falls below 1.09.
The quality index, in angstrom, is 6063.80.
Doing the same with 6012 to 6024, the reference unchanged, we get 6023.45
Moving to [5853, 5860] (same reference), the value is 5859.29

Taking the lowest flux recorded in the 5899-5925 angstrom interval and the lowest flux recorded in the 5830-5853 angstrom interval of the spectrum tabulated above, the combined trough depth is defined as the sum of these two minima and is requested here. 74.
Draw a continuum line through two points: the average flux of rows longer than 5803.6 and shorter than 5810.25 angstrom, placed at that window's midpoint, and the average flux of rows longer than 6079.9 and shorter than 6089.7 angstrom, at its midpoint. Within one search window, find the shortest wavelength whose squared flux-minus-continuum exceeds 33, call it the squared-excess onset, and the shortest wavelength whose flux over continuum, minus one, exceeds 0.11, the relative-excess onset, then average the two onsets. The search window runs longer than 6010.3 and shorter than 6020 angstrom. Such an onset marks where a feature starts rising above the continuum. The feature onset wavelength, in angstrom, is 6011.0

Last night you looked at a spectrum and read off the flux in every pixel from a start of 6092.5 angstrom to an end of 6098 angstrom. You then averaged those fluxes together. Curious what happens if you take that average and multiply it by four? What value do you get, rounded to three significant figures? 224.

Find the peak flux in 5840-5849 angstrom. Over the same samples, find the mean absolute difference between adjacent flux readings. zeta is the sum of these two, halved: 33.2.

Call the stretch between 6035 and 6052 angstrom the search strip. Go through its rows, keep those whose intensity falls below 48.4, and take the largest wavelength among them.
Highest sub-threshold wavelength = 6041.50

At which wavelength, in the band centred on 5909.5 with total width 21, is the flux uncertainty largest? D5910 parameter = 5916.23 angstrom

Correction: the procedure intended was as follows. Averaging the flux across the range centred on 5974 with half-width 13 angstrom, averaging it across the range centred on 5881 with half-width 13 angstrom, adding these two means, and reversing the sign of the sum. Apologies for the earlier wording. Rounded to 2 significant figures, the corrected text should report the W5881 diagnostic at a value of -87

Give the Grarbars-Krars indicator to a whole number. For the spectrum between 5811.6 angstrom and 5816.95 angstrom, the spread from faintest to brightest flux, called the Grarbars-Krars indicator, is 6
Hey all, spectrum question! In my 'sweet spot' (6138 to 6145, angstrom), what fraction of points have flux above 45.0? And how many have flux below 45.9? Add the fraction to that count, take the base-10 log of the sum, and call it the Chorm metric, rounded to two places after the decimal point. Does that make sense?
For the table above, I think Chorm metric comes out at 0.00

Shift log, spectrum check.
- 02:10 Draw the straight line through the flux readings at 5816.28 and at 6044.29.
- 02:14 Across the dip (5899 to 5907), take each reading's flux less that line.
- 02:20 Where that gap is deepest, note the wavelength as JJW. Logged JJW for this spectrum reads 5906.70 angstrom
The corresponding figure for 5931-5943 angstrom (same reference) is 5933.97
